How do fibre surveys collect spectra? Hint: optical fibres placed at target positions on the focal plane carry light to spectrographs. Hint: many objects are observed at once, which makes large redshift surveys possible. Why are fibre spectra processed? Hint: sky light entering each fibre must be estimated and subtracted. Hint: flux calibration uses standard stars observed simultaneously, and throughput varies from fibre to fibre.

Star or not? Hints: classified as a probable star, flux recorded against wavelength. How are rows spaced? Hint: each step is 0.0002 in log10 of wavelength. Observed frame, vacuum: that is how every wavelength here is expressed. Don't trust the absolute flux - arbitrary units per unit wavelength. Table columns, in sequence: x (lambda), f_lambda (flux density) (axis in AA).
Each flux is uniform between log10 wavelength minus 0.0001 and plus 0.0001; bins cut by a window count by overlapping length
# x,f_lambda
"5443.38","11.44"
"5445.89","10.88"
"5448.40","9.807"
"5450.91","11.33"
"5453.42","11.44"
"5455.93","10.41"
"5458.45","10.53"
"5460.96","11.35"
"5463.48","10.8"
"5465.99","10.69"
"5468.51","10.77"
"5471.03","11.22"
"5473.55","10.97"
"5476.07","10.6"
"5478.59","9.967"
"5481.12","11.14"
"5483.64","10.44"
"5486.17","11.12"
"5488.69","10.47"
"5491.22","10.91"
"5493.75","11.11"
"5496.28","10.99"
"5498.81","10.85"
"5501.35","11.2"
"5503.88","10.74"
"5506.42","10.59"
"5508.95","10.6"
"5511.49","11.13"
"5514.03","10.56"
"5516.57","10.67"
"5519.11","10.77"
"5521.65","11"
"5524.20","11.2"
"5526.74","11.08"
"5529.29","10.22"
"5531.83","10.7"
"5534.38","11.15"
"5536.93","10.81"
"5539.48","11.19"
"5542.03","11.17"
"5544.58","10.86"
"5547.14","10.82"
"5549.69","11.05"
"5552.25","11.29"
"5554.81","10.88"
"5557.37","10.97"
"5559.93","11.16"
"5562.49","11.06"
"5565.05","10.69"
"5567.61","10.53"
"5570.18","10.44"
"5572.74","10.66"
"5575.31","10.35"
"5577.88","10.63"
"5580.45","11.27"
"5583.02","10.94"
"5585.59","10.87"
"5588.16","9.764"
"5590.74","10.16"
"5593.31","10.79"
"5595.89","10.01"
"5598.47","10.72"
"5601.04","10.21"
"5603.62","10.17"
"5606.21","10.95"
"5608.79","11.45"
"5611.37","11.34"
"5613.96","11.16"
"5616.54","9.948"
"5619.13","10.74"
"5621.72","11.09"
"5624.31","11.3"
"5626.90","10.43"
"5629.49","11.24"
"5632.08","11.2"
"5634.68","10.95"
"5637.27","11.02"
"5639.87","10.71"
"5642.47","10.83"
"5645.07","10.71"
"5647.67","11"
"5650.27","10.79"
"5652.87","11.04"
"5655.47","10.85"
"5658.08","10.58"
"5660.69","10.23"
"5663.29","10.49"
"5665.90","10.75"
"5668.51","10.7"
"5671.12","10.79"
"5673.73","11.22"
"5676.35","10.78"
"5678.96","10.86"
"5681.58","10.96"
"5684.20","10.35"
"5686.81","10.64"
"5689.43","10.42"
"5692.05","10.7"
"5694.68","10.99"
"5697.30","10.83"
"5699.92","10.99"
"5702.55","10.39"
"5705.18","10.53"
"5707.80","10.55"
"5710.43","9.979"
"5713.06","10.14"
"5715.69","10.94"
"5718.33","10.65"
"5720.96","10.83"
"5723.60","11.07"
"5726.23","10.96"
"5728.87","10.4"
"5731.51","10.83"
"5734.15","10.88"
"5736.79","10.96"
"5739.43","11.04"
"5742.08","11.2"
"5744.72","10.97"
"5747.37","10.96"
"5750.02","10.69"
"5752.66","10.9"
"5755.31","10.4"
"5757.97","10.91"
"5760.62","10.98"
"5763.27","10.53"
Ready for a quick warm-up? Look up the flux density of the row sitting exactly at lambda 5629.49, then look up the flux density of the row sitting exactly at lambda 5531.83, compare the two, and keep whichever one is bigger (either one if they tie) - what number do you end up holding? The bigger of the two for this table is 11.2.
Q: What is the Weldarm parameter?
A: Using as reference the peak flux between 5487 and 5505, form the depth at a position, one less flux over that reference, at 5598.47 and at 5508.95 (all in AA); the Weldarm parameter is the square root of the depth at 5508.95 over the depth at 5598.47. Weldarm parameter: 1.1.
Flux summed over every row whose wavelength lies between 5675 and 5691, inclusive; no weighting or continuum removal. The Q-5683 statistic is 64.01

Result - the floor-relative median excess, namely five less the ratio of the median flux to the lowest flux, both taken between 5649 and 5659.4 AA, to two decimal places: 3.98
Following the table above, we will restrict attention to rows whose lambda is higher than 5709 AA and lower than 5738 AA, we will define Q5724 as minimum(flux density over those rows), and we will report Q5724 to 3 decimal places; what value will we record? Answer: 9.979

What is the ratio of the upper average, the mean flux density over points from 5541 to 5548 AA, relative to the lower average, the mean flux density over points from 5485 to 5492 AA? 1.01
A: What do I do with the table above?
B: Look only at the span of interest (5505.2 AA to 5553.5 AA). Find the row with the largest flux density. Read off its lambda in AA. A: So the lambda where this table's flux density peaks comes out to 5552.25 AA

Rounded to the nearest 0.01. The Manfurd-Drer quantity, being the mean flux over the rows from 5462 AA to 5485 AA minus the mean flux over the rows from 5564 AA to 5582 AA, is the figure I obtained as 0.08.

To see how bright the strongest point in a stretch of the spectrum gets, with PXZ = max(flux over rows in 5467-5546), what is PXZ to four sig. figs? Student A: 11.22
